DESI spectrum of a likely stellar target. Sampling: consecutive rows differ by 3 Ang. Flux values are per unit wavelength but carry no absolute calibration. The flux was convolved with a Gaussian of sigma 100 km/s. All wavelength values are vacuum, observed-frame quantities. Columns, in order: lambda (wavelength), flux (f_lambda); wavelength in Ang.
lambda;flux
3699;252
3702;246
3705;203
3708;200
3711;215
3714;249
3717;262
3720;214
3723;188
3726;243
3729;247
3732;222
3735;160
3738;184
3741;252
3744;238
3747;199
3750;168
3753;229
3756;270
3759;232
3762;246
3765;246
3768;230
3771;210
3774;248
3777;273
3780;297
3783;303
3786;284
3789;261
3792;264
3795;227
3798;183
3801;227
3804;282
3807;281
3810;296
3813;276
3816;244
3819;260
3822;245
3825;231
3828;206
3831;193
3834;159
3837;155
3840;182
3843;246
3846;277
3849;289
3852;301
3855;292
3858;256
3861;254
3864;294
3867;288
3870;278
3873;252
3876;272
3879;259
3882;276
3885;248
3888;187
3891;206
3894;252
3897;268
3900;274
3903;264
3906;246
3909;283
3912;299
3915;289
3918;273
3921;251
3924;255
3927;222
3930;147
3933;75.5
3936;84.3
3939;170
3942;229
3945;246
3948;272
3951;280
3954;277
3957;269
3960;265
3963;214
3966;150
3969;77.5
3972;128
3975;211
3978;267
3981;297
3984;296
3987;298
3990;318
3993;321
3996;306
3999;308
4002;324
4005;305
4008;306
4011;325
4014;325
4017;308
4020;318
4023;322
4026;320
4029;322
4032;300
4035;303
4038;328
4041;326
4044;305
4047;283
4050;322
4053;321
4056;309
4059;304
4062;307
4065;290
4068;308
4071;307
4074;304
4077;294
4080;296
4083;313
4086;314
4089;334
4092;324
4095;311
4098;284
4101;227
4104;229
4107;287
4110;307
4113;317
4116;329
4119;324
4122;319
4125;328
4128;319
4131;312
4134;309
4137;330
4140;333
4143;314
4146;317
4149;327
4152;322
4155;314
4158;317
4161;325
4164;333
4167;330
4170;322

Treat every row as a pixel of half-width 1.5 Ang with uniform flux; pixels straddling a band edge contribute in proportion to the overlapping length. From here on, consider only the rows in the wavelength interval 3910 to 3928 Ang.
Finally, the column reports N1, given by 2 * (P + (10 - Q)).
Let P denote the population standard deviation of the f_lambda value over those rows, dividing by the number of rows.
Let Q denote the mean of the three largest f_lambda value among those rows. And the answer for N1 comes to -503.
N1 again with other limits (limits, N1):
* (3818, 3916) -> -497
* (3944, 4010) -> -492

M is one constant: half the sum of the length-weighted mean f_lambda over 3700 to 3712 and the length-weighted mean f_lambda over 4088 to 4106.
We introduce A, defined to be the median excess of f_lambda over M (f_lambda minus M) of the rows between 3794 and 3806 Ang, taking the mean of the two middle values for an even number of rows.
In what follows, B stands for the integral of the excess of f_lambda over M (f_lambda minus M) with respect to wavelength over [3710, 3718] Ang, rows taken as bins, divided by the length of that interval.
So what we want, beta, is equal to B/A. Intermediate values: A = -24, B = -8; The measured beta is 0.3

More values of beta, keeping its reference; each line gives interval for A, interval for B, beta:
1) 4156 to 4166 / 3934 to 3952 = -0.6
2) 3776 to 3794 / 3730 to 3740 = -2.0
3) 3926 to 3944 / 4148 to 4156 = -0.8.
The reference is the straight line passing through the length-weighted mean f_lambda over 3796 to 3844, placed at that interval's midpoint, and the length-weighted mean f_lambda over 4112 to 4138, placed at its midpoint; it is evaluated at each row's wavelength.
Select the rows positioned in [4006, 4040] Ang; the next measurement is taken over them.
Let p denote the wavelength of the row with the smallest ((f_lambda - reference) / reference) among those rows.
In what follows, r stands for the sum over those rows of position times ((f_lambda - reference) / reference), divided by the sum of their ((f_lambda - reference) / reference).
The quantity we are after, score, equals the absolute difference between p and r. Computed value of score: 10.4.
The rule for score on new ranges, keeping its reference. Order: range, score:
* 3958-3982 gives 0.2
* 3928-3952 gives 1.7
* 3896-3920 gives 3.2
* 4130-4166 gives 6.9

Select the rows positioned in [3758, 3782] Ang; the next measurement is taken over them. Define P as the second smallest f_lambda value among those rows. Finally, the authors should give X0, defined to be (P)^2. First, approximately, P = 230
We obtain 52900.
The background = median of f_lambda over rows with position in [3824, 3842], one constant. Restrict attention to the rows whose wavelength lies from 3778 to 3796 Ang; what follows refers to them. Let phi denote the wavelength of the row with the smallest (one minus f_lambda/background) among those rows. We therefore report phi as 3783 Ang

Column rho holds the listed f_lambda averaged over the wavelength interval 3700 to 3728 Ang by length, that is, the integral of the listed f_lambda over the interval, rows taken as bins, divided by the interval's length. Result 225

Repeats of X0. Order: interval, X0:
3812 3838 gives 25281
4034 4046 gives 93025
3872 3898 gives 42436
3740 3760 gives 39601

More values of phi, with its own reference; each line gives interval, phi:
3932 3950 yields 3948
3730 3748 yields 3741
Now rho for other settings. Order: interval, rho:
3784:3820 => 258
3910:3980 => 216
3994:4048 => 313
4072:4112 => 295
